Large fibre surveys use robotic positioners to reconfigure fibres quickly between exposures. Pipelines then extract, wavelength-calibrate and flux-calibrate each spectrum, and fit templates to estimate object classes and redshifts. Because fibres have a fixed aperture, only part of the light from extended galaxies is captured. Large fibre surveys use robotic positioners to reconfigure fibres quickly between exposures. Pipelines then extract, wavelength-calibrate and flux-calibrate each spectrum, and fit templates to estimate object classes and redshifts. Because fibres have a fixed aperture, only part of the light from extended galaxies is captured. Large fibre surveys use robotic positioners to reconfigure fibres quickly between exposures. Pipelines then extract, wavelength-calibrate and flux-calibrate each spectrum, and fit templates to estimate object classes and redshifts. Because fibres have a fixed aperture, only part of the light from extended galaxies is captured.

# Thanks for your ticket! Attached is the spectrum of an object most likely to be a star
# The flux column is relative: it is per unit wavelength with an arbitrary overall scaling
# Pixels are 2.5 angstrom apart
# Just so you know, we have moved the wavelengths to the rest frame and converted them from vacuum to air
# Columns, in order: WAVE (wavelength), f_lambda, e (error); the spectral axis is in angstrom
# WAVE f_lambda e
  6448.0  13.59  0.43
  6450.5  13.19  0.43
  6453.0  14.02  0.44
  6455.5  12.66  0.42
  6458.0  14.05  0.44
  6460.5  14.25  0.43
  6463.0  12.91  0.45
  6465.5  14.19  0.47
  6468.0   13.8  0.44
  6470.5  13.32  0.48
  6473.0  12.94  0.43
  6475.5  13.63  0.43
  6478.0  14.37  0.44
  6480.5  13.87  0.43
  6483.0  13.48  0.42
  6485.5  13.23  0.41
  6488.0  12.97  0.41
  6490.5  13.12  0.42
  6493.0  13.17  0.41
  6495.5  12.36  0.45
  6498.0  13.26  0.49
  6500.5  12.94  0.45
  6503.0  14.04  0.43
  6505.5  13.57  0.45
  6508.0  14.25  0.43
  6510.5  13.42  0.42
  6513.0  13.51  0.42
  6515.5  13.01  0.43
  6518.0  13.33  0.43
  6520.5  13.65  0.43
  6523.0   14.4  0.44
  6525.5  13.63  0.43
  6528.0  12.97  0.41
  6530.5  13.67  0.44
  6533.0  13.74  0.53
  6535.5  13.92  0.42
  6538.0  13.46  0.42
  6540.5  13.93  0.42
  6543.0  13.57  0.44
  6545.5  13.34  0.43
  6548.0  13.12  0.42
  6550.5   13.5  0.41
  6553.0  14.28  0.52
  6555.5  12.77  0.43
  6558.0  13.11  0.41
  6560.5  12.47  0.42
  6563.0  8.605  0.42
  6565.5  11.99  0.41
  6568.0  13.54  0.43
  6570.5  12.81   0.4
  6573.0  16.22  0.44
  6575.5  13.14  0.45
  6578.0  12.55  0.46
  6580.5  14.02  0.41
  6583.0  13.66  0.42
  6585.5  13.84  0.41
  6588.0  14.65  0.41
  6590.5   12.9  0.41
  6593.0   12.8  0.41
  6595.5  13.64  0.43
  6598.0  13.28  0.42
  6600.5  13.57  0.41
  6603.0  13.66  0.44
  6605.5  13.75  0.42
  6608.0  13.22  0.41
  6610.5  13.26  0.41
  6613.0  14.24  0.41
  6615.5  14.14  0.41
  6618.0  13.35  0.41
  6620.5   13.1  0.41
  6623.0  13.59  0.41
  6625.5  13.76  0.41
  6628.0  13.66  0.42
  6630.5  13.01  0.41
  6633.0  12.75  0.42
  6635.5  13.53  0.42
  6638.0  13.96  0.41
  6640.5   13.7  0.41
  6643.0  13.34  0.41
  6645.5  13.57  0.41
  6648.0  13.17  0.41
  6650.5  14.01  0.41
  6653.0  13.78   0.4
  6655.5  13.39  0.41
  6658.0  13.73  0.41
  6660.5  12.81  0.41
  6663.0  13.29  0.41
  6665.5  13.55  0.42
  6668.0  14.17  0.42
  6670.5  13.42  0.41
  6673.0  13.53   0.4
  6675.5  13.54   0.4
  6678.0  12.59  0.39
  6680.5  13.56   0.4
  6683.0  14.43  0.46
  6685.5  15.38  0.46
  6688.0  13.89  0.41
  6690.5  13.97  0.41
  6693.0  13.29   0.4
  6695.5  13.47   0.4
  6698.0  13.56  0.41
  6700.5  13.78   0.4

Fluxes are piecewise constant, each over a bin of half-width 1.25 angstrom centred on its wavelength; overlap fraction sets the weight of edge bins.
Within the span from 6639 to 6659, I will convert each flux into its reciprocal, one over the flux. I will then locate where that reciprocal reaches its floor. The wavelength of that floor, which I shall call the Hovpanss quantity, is 6650.5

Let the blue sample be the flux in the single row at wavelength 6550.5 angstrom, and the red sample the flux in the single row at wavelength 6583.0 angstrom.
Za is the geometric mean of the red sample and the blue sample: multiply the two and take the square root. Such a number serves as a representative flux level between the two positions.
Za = 13.6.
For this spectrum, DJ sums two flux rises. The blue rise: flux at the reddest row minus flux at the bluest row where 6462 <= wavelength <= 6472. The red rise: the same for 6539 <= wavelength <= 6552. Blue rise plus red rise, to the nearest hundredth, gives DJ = -0.02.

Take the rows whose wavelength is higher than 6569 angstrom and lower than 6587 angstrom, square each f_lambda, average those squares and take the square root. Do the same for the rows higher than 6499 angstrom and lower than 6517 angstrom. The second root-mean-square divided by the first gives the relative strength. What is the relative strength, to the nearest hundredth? 0.98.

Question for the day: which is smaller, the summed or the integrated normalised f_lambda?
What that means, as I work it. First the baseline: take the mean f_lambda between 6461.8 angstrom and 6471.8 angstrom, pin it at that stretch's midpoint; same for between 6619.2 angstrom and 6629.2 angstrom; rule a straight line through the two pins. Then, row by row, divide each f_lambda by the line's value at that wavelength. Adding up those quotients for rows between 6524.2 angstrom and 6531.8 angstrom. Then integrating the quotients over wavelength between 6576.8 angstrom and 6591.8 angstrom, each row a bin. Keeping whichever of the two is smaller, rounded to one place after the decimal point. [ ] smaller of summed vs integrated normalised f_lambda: 3.0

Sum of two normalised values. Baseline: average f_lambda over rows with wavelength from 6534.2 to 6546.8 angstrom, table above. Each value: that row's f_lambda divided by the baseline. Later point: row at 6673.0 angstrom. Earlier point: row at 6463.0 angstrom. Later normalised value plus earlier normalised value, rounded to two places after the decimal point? 1.94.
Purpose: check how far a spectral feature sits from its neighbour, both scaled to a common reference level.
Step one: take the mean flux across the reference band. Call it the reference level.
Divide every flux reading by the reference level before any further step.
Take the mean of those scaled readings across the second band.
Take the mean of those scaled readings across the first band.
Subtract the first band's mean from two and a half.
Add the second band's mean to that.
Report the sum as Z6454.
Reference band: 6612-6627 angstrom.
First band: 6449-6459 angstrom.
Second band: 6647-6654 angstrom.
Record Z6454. 2.51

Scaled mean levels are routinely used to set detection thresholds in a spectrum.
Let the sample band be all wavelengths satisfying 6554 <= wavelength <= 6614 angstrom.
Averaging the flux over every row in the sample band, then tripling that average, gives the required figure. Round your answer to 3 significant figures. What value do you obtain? 39.7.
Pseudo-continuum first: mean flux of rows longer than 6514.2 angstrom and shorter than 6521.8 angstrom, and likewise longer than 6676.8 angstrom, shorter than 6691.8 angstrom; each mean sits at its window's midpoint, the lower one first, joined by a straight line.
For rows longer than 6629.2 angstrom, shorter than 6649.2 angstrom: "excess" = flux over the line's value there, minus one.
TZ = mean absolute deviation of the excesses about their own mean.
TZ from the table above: 0.022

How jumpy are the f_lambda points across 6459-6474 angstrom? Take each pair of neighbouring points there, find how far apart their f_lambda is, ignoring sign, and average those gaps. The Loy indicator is 0.77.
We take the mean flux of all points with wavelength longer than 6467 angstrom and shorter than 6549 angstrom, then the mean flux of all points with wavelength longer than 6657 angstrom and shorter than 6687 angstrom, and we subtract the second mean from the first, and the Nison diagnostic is -0.18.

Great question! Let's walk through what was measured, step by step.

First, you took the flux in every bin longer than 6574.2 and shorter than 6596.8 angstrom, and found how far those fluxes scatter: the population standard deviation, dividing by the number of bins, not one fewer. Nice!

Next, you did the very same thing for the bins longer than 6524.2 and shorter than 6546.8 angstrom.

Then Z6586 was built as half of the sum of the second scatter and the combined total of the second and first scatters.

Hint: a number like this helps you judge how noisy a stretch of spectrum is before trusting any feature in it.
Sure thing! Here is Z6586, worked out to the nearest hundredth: 0.60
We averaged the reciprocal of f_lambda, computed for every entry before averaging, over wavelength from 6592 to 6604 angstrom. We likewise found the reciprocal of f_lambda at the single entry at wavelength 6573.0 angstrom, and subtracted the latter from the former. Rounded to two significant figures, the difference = 0.013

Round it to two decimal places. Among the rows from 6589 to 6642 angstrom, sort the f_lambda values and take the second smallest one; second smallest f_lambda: 12.80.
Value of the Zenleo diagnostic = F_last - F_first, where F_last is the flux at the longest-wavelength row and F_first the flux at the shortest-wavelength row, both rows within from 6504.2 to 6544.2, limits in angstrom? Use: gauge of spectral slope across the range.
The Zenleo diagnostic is 0.0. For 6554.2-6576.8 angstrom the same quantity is 0.4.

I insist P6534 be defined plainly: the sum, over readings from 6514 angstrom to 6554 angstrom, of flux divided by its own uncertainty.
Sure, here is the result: 498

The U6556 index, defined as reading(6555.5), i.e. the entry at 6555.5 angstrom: 12.77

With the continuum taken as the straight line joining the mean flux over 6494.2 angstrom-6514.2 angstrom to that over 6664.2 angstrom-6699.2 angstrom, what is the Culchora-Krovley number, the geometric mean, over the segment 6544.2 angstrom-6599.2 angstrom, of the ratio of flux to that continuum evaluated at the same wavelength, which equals 0.969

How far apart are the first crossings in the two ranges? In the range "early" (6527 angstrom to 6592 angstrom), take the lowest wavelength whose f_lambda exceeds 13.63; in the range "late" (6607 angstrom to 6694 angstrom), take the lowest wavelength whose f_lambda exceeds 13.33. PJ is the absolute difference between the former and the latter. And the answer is 82.5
